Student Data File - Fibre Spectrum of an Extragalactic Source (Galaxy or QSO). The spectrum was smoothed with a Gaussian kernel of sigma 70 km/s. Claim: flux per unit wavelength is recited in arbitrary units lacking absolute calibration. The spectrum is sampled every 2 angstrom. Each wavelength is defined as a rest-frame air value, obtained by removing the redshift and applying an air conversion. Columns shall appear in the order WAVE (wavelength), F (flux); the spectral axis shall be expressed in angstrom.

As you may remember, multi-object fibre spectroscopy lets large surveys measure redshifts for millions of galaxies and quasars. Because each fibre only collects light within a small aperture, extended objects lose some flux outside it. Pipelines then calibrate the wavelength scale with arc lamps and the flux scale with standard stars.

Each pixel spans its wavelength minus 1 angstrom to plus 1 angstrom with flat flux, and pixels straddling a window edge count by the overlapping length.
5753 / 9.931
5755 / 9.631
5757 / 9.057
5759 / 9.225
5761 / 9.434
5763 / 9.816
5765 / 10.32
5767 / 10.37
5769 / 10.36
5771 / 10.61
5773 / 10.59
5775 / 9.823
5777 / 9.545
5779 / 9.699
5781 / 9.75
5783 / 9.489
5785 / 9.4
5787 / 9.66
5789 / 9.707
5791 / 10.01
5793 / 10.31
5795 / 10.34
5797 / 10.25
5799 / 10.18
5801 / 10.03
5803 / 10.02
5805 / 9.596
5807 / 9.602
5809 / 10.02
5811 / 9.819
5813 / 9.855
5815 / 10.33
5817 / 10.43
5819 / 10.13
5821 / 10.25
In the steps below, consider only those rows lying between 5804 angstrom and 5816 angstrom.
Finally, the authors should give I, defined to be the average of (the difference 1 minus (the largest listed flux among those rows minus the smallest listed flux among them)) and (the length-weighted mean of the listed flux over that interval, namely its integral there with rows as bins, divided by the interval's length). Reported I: 5.07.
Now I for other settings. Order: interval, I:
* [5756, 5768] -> 4.70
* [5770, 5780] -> 4.99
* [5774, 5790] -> 5.11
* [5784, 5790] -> 5.14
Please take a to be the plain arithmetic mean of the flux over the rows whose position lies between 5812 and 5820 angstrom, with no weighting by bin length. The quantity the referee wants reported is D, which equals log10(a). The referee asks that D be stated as 1.01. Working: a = 10.2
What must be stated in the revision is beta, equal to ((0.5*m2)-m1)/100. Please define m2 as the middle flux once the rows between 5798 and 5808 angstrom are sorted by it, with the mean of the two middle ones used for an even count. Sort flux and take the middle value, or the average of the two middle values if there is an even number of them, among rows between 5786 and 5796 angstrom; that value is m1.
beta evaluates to -0.0500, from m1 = 10.0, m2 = 10.0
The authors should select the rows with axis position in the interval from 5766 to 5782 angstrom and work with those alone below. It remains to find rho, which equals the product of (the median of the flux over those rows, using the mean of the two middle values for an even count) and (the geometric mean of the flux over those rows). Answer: 102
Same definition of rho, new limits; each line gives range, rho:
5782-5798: 97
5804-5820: 99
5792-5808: 101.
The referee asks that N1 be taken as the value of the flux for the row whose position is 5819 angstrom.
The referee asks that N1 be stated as 10.13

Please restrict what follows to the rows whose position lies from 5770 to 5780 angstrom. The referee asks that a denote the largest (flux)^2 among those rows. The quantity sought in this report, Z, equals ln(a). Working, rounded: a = 113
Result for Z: 4.72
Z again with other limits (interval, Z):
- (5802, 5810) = 4.61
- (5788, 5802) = 4.67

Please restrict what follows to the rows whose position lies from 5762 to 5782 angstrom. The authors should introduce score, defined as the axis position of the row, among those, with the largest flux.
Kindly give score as 5771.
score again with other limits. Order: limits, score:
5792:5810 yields 5795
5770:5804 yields 5771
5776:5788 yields 5781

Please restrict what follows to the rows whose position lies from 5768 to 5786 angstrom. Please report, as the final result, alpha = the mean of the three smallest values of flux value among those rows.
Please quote 9.5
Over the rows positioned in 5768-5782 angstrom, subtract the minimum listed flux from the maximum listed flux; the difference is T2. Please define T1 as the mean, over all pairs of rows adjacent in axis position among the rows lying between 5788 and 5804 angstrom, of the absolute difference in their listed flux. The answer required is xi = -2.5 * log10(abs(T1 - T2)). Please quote 0.1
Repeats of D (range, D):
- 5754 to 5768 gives 0.99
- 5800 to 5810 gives 0.99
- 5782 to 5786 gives 0.98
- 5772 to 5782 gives 0.99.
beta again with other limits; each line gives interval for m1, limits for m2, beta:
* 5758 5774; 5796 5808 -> -0.0533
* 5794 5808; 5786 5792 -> -0.0518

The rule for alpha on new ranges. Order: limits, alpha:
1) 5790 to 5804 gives 10.0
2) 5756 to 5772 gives 9.2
